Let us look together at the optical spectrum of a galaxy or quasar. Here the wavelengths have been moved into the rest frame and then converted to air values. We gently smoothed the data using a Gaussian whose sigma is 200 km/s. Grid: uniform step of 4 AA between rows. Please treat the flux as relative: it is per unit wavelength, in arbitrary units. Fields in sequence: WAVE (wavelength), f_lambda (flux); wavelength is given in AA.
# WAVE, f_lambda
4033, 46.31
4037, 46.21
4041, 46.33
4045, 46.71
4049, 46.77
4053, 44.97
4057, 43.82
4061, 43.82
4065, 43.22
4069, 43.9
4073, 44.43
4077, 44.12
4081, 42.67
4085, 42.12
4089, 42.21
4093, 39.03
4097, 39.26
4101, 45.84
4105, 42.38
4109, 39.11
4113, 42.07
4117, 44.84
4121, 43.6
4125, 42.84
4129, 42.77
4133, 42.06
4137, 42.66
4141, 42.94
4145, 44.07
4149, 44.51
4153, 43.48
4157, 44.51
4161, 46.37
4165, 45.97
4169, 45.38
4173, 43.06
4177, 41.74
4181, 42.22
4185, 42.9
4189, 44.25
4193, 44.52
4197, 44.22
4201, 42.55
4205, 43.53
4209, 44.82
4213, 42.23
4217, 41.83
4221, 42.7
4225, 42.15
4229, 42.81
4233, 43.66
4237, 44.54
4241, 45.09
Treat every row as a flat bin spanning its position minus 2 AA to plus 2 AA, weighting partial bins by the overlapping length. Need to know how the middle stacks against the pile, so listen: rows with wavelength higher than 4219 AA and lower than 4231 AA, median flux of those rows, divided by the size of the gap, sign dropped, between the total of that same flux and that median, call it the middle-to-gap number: 0.503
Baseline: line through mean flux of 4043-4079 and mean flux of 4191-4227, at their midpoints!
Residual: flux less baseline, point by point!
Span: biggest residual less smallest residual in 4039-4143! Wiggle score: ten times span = 73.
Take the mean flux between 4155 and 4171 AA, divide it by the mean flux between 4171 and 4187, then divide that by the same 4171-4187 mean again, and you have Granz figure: 0.0252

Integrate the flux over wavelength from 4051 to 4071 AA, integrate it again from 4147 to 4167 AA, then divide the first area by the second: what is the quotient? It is 0.98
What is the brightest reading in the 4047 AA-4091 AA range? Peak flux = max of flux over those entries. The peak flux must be 46.77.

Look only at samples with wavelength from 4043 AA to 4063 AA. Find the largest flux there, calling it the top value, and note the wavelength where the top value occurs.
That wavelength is 4049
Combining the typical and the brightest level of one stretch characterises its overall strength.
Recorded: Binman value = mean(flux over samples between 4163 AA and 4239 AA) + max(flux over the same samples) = 89.4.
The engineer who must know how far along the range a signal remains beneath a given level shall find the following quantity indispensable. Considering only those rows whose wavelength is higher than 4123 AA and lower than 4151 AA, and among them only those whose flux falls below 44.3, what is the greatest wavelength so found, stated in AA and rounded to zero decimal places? 4145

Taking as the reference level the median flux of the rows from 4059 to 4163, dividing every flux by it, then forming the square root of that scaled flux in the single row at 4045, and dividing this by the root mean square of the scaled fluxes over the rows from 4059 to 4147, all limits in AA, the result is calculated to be 1.05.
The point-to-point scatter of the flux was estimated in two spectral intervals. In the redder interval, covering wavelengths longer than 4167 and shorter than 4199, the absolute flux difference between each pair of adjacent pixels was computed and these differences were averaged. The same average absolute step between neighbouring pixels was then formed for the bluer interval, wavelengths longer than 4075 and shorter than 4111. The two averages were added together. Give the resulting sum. 3.31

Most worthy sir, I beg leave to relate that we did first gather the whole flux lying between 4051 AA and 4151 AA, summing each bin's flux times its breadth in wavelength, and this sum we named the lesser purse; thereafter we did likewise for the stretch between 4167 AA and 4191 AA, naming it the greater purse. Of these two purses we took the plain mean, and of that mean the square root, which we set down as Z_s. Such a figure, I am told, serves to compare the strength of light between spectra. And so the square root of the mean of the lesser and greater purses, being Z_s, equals 52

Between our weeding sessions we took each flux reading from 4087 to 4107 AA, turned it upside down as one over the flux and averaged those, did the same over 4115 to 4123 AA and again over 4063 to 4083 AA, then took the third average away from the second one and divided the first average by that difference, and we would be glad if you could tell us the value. -84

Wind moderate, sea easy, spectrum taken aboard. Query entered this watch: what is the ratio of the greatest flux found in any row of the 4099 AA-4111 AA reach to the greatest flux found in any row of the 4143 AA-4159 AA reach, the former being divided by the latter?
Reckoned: 1.03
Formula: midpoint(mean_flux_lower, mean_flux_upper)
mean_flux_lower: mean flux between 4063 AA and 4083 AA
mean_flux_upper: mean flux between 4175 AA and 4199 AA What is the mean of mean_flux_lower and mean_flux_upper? 43.49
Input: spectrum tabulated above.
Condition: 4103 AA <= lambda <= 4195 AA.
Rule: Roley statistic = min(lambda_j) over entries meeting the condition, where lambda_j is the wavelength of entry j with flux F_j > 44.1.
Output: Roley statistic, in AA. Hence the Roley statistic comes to 4117 AA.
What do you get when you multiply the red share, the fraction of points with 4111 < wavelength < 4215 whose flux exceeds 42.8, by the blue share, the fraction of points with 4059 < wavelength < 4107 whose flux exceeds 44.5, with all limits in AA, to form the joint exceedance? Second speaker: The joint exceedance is 0.06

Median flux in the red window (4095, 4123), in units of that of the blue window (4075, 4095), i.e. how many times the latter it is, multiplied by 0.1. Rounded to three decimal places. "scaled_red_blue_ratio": 0.100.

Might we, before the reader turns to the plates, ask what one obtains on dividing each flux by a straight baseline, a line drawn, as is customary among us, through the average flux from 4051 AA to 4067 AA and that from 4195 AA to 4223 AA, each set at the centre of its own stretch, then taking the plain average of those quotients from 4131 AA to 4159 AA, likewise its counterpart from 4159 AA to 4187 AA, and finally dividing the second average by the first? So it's 1.01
